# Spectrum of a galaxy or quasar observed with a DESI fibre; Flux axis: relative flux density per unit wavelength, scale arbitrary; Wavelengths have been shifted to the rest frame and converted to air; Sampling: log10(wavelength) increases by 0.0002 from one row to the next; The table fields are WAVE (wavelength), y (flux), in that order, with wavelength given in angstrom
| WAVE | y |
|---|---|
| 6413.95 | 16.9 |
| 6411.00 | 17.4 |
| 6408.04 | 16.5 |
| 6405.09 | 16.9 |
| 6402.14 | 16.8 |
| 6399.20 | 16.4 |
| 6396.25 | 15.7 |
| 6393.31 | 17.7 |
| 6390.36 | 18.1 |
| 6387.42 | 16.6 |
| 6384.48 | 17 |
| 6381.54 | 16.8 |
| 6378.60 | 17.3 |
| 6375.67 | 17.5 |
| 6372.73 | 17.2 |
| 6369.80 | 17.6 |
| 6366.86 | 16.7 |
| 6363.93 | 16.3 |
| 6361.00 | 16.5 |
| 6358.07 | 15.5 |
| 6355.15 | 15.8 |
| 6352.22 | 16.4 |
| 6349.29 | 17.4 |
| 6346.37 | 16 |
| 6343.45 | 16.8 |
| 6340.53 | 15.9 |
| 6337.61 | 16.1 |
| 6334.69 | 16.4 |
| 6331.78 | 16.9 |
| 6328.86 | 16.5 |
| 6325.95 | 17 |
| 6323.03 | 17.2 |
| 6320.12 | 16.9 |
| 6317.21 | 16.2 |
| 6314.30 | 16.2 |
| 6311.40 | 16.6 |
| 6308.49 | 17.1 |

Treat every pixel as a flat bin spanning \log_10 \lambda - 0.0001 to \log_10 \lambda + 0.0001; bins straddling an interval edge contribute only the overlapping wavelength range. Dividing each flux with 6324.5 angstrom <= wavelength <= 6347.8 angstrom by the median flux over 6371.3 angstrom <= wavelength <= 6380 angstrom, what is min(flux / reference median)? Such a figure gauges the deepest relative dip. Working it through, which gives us 0.919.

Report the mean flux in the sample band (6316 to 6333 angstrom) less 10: 6.78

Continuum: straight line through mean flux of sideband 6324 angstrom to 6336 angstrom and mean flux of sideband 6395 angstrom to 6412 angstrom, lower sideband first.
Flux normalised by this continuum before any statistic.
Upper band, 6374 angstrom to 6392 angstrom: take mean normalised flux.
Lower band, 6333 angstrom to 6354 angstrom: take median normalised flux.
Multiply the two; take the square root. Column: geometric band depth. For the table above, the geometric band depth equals 1.01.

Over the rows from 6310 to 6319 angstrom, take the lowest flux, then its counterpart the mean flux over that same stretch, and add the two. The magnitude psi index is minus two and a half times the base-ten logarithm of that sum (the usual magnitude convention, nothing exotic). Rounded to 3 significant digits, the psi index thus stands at -3.78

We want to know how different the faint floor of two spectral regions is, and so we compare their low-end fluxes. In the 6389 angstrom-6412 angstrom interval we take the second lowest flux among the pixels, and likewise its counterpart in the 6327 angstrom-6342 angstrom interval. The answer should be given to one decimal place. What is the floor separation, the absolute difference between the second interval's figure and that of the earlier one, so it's 0.3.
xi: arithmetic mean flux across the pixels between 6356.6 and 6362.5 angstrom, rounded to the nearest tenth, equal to 16.0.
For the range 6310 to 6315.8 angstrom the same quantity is 16.4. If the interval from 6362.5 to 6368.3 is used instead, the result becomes 16.5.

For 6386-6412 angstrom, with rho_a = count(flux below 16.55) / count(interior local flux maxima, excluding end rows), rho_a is 1.50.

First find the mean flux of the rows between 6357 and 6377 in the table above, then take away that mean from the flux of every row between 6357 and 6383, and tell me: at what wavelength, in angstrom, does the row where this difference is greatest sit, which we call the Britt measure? 6369.80 angstrom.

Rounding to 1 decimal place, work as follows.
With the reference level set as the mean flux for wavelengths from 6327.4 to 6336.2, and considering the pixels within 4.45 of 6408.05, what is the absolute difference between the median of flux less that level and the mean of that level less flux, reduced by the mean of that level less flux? 1.0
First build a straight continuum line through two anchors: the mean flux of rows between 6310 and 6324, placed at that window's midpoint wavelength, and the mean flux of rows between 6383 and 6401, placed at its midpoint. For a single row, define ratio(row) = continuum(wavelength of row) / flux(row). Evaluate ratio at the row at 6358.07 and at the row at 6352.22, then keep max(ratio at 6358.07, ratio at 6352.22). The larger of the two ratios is 1.08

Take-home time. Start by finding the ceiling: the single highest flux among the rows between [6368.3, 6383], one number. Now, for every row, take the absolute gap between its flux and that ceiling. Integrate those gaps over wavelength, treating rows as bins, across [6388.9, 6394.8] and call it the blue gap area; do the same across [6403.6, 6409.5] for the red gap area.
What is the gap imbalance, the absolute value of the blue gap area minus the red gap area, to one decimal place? 3.5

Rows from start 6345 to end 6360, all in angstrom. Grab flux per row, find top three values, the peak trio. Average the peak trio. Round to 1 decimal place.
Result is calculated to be 16.6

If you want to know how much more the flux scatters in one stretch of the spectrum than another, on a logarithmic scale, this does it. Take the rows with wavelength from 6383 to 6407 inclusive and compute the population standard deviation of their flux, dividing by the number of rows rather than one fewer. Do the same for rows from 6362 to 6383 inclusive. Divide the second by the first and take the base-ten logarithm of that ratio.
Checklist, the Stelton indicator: -0.20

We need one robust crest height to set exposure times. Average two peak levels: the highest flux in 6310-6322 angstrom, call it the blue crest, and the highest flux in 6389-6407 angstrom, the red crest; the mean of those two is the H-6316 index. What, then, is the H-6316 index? 17.5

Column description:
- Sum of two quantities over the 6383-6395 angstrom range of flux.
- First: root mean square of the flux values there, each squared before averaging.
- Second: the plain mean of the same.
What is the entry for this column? 34.7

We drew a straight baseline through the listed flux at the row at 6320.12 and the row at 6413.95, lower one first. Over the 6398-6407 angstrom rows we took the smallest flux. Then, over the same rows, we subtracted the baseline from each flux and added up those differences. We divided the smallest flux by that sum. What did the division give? -27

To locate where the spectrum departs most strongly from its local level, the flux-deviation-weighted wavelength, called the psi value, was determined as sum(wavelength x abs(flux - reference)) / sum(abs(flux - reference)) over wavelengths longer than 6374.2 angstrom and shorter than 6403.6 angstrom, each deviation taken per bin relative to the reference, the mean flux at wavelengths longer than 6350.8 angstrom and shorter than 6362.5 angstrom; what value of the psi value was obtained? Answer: 6387.3 angstrom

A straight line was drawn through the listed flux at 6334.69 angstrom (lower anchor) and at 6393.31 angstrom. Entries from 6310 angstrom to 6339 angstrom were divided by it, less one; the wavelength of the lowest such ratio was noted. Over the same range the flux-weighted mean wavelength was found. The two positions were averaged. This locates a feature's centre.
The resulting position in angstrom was 6331.0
